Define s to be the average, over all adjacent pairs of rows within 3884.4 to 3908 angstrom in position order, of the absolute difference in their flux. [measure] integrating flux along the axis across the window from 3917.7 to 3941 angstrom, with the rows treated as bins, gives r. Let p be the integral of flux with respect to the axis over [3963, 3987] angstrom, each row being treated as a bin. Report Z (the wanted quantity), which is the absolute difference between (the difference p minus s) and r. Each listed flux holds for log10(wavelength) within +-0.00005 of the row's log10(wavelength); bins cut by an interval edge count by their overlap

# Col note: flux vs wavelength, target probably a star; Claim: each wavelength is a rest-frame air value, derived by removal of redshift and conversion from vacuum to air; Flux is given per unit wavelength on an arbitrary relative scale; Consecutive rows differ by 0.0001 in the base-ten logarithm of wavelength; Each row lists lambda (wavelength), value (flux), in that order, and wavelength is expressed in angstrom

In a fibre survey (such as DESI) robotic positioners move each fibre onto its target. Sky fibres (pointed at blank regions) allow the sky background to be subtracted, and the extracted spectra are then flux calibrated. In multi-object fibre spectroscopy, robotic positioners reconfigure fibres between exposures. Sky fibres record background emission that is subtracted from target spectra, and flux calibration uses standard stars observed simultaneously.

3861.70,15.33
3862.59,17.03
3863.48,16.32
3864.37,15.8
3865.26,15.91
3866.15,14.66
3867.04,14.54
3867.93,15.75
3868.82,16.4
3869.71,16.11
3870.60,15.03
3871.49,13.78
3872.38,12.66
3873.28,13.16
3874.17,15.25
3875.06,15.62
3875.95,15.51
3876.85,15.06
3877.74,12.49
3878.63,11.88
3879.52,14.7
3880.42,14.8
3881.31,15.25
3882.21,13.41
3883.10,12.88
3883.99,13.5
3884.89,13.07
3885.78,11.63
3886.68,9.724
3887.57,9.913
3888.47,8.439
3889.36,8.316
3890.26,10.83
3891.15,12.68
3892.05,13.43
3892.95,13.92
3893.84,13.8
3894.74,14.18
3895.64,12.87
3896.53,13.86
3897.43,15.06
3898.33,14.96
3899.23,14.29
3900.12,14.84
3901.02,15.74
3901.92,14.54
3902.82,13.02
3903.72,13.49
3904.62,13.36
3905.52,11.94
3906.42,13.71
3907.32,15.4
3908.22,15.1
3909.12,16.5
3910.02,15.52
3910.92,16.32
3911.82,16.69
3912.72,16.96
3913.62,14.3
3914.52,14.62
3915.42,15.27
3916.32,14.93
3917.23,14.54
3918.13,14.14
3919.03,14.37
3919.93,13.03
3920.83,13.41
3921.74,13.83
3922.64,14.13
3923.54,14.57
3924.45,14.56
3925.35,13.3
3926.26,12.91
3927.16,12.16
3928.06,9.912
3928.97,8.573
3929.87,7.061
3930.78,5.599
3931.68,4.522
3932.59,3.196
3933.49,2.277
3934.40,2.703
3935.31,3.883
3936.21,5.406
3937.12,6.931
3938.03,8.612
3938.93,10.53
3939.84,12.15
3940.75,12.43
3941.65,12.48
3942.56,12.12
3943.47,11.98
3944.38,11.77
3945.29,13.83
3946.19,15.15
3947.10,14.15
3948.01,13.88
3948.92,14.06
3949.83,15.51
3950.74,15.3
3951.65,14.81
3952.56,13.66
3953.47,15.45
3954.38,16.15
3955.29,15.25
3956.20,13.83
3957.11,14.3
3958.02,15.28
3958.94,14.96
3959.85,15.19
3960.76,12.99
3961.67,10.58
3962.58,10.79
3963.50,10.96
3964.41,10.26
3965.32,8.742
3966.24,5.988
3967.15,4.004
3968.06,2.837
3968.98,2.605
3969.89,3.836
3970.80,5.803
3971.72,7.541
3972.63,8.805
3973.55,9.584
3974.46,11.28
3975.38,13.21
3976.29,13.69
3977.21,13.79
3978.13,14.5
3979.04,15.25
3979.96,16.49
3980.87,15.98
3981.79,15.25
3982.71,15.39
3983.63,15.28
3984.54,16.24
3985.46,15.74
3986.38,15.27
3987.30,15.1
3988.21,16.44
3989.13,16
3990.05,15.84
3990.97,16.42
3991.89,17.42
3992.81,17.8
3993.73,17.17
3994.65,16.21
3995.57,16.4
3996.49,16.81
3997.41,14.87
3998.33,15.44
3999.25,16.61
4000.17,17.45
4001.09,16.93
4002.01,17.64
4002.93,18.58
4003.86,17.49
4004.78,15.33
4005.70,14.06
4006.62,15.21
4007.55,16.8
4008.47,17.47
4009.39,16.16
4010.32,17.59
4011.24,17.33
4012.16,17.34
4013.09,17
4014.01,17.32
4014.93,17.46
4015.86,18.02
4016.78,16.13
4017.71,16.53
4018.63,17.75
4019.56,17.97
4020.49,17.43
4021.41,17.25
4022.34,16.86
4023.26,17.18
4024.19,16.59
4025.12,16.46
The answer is 39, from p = 267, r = 227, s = 1.01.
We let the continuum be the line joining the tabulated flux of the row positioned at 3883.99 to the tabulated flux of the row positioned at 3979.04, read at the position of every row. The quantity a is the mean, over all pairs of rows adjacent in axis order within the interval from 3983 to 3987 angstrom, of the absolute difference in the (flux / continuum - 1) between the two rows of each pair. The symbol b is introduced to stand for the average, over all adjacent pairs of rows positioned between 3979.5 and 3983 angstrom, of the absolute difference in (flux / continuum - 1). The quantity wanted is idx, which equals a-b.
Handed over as 0.012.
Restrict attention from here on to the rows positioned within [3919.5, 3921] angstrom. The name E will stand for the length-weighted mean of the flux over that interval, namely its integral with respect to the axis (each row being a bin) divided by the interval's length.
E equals 13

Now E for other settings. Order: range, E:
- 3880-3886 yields 14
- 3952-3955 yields 15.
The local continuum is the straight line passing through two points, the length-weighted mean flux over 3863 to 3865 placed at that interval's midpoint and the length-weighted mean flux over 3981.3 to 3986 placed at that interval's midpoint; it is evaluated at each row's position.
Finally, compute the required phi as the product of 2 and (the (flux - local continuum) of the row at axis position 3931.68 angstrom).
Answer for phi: -23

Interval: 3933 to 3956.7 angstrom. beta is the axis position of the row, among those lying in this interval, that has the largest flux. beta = 3954.38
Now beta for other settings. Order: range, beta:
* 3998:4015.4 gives 4002.93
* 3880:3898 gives 3881.31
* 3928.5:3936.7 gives 3928.97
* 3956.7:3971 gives 3958.02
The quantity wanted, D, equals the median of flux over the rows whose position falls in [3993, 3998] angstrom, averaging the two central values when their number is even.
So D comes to 16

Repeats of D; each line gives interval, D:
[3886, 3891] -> 10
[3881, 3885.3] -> 13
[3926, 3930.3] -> 10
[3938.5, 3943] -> 12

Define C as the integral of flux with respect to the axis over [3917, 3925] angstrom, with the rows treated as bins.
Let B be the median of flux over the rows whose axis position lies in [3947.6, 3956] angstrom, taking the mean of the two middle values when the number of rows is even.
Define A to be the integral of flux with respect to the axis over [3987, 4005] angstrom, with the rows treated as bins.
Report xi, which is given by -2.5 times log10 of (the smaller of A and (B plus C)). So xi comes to -5.3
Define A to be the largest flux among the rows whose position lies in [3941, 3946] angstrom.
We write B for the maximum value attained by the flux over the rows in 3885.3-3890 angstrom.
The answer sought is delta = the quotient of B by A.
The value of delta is 0.8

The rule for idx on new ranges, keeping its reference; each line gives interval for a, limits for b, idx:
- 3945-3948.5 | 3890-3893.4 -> -0.015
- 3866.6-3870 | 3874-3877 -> 0.030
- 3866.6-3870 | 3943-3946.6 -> -0.028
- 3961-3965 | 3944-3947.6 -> -0.076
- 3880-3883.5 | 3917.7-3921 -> 0.025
